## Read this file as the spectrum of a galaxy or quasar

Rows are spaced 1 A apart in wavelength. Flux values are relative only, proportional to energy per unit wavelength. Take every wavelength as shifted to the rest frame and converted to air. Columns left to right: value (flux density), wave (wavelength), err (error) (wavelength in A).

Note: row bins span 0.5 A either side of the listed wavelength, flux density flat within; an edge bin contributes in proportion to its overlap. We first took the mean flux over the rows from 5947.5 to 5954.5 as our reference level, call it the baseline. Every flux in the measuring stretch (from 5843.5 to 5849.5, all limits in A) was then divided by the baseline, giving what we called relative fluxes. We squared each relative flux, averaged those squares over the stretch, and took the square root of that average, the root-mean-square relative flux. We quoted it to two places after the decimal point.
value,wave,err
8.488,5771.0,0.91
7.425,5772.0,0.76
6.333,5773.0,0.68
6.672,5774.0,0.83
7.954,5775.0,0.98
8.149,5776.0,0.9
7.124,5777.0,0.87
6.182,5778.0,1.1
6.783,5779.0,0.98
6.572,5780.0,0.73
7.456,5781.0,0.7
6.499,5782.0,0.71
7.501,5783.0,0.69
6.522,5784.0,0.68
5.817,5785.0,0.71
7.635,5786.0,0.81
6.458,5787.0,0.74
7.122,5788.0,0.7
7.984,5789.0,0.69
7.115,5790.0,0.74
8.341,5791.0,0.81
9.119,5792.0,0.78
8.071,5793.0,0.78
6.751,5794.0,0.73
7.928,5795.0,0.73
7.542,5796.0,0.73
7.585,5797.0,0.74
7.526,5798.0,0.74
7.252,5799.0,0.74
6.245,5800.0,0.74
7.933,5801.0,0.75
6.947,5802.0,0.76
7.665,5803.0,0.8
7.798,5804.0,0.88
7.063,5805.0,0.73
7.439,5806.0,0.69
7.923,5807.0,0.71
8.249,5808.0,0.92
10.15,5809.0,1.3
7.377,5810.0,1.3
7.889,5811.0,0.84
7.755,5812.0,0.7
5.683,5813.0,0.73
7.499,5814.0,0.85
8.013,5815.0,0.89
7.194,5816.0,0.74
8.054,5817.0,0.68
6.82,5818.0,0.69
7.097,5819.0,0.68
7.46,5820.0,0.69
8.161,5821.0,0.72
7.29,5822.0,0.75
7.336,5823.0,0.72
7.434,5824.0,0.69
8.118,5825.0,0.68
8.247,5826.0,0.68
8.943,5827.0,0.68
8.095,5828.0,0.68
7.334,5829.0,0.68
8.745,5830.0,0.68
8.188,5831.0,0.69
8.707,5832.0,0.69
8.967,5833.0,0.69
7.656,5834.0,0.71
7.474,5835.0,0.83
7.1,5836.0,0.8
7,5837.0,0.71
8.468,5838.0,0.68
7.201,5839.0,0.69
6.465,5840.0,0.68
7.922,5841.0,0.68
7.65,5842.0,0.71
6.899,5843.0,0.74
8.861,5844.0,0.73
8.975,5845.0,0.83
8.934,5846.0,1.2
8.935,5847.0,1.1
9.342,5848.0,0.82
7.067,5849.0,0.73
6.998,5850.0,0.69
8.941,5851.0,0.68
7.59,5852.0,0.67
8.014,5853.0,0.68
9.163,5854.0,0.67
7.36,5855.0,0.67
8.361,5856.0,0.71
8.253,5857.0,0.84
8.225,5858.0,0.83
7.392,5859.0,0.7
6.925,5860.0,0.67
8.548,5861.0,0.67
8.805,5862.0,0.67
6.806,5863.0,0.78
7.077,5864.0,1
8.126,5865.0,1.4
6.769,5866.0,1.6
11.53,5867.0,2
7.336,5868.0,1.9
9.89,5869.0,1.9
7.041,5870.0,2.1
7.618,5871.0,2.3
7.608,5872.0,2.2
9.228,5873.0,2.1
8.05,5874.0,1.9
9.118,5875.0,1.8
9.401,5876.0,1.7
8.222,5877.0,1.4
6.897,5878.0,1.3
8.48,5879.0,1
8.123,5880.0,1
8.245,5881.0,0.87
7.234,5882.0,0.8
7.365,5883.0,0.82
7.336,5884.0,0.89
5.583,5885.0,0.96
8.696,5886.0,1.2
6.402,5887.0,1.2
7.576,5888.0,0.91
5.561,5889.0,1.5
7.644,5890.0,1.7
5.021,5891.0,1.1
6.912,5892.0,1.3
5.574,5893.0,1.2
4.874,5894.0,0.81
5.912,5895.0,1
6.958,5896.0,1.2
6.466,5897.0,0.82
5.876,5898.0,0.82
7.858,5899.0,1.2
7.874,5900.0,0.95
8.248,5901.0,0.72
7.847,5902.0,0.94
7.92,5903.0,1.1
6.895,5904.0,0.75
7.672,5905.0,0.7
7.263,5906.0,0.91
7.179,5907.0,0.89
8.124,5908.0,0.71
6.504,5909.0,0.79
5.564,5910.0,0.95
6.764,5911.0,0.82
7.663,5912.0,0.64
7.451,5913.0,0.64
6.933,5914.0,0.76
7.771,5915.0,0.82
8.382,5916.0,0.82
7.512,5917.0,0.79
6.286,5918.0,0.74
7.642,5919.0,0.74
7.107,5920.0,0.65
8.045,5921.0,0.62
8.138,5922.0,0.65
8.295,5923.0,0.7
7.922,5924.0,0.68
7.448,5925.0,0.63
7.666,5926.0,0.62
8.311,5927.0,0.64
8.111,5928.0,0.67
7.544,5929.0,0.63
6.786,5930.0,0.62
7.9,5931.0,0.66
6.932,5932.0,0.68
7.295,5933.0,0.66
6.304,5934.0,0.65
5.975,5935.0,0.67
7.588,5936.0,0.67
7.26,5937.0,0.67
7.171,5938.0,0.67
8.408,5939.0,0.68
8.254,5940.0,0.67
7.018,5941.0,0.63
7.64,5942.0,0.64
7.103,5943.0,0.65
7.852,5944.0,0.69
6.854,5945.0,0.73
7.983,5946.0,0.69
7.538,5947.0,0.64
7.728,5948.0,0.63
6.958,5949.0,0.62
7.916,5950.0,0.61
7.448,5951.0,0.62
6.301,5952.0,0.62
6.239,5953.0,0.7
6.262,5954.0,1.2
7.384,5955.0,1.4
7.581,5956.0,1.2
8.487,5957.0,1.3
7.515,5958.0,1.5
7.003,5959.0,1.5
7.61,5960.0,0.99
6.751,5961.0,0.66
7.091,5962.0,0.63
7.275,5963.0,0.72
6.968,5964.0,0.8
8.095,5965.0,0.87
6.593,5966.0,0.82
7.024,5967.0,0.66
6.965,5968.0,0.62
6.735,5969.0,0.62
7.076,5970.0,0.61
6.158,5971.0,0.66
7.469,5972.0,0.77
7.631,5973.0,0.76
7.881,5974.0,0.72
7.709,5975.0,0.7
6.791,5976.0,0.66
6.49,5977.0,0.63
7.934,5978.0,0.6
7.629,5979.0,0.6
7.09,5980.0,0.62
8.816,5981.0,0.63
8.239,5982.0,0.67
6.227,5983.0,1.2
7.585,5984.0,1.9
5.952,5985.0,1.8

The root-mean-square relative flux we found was 1.25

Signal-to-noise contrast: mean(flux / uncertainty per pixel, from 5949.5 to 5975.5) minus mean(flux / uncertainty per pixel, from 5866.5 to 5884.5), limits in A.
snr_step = 3.2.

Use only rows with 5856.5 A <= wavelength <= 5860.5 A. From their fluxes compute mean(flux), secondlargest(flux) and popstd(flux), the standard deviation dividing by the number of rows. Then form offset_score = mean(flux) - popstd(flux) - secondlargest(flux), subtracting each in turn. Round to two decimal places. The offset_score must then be -1.09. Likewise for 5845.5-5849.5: -1.25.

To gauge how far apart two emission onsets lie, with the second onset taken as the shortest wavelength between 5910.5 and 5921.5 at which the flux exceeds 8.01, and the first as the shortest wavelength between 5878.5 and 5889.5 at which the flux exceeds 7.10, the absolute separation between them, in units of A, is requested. 37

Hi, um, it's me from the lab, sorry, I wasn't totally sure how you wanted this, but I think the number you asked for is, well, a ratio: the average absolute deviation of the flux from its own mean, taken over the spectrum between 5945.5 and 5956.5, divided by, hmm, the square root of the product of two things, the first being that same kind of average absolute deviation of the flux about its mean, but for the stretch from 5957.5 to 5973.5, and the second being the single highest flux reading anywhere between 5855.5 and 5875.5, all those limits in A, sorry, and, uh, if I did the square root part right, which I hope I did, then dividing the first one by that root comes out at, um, 0.28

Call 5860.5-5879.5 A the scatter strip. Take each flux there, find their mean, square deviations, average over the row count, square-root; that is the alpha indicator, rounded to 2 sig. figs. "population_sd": 1.2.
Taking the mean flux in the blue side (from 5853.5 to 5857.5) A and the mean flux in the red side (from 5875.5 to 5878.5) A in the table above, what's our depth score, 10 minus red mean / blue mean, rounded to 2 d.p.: 9.01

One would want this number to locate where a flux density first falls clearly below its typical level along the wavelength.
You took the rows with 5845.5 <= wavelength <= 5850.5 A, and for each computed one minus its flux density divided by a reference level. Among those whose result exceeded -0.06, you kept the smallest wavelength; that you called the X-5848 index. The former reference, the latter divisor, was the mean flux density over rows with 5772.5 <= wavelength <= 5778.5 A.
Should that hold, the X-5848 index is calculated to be 5849.0 A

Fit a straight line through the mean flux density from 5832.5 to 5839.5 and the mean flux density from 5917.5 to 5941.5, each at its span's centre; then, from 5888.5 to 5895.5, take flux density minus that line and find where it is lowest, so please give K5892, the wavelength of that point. 5894.0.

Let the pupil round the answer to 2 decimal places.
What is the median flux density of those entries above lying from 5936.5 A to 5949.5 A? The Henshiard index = 7.54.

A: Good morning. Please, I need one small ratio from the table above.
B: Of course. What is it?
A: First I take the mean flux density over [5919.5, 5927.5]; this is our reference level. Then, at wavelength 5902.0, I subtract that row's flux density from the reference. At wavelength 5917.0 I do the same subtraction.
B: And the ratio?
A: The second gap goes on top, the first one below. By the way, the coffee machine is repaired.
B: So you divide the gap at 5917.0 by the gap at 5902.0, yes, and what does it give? 18.2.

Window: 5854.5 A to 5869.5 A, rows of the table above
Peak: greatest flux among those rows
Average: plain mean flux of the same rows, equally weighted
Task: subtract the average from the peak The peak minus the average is 3.4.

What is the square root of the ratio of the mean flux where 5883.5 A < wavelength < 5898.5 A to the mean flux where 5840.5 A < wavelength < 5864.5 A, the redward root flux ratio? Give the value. 0.89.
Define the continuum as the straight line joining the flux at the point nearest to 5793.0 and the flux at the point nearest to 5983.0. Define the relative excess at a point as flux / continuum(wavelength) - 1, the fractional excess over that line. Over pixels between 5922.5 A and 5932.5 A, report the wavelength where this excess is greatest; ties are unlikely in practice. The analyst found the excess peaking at 5927.0 A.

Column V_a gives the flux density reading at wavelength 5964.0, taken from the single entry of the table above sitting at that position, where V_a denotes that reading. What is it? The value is 6.968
